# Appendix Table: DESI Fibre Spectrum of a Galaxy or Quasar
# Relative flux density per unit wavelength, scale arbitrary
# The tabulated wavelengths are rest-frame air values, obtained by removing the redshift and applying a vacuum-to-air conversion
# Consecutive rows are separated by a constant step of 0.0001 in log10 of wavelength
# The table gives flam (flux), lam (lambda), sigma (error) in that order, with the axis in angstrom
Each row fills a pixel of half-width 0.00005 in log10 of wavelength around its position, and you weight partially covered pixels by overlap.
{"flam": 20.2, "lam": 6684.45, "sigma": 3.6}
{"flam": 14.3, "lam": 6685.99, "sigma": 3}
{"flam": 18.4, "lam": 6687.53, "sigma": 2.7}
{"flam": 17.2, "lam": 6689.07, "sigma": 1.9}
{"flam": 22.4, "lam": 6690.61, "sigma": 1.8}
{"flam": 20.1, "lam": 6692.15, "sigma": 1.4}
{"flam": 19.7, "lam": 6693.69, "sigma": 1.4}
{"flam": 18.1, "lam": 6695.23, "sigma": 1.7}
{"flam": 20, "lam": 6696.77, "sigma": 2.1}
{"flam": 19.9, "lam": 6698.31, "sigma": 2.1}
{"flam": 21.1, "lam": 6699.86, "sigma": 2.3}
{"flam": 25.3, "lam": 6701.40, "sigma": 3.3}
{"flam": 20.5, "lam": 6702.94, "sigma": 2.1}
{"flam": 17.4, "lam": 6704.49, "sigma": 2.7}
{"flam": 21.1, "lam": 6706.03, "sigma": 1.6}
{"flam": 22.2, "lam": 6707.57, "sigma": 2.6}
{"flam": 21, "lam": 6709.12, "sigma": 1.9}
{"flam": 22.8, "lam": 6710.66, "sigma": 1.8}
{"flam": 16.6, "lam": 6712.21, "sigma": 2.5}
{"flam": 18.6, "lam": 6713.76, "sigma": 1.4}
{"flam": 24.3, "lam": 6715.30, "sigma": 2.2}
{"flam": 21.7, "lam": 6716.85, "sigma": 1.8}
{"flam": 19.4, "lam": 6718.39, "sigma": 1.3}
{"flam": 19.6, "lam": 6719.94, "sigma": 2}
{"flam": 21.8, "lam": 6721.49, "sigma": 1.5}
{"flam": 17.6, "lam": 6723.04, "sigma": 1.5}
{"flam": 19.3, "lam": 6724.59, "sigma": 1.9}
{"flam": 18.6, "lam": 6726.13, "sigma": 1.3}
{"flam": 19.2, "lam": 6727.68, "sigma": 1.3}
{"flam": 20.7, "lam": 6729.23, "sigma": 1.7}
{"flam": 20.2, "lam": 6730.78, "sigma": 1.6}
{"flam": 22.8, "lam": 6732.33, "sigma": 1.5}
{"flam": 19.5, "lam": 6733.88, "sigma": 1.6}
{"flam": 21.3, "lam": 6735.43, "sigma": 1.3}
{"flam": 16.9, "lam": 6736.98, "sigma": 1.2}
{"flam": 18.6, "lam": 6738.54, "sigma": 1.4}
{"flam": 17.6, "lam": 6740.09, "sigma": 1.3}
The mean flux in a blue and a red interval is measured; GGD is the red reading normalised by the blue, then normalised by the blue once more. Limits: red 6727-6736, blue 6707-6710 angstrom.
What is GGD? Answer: 0.0442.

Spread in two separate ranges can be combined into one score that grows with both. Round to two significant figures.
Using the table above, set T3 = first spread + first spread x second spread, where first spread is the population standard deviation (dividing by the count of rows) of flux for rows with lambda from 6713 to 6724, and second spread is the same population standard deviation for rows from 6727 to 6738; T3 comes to 5.8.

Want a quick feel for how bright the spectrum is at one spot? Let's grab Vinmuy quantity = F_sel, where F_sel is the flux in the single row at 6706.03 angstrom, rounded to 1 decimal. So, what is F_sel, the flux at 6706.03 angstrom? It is 21.1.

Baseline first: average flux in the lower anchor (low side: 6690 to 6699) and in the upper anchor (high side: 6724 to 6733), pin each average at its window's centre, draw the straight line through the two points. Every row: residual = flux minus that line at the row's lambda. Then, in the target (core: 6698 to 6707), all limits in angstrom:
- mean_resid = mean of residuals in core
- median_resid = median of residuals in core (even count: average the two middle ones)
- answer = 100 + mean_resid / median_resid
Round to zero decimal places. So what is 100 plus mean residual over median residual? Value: 101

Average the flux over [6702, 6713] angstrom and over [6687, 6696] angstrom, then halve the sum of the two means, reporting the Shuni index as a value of 19.8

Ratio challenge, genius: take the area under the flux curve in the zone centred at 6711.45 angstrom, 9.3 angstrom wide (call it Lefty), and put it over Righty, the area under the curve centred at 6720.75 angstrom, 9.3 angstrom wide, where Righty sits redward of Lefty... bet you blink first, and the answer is 1.05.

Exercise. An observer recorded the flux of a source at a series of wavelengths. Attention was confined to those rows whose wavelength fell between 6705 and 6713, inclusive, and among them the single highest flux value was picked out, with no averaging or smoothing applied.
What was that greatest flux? 22.8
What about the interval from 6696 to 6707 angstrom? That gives 25.3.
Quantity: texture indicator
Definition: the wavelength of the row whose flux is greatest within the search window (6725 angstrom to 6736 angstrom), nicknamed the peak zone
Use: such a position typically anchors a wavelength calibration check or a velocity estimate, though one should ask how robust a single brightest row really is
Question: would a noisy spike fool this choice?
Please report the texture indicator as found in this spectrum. 6732.33 angstrom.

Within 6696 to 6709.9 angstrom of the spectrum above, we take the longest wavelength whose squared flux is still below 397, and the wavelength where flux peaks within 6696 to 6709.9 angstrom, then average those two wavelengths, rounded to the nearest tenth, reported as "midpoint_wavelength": 6702.9 angstrom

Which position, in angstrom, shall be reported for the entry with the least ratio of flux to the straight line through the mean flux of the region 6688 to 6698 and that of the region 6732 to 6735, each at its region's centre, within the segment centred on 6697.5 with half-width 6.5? 6695.23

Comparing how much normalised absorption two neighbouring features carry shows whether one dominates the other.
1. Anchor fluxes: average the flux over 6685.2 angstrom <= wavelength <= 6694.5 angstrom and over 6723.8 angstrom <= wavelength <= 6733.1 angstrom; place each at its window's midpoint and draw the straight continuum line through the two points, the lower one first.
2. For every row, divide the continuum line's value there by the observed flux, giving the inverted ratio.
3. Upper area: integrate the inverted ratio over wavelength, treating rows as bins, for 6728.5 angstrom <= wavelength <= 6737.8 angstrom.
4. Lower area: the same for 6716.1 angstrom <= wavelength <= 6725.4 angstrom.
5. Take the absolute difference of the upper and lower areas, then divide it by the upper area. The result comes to 0.01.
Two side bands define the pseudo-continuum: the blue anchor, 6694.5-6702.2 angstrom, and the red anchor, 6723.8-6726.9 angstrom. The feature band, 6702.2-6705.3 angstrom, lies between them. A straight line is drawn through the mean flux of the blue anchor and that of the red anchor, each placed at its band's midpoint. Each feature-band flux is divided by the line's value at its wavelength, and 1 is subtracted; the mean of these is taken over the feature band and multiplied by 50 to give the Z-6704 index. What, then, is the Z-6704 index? -3.8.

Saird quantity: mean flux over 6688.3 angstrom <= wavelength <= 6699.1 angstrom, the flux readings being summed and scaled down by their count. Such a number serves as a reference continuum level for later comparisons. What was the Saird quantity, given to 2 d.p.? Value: 19.63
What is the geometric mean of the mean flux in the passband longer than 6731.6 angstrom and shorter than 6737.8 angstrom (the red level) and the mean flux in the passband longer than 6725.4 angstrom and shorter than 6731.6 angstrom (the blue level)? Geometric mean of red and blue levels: 19.9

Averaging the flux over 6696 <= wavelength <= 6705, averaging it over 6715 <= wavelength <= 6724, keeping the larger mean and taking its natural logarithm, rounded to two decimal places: 3.03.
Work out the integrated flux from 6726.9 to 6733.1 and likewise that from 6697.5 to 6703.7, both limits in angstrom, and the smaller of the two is 128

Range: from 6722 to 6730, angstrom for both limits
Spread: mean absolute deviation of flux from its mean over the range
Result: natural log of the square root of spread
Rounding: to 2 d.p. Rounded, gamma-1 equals -0.12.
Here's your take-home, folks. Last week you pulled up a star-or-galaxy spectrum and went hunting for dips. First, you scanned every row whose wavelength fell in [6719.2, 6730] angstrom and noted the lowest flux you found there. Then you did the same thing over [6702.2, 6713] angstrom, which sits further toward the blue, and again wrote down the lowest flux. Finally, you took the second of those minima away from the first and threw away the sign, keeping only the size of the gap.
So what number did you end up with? 1.0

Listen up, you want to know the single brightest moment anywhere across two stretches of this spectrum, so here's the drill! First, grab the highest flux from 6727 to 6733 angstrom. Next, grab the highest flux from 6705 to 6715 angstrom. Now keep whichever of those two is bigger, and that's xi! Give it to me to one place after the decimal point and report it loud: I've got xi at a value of 22.8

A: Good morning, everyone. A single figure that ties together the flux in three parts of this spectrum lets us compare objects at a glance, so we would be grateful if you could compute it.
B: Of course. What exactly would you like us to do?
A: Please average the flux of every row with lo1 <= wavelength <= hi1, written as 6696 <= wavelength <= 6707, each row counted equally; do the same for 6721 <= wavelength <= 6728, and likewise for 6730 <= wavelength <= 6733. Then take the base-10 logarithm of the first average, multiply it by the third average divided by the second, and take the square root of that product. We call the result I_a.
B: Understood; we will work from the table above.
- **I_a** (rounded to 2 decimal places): 1.21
